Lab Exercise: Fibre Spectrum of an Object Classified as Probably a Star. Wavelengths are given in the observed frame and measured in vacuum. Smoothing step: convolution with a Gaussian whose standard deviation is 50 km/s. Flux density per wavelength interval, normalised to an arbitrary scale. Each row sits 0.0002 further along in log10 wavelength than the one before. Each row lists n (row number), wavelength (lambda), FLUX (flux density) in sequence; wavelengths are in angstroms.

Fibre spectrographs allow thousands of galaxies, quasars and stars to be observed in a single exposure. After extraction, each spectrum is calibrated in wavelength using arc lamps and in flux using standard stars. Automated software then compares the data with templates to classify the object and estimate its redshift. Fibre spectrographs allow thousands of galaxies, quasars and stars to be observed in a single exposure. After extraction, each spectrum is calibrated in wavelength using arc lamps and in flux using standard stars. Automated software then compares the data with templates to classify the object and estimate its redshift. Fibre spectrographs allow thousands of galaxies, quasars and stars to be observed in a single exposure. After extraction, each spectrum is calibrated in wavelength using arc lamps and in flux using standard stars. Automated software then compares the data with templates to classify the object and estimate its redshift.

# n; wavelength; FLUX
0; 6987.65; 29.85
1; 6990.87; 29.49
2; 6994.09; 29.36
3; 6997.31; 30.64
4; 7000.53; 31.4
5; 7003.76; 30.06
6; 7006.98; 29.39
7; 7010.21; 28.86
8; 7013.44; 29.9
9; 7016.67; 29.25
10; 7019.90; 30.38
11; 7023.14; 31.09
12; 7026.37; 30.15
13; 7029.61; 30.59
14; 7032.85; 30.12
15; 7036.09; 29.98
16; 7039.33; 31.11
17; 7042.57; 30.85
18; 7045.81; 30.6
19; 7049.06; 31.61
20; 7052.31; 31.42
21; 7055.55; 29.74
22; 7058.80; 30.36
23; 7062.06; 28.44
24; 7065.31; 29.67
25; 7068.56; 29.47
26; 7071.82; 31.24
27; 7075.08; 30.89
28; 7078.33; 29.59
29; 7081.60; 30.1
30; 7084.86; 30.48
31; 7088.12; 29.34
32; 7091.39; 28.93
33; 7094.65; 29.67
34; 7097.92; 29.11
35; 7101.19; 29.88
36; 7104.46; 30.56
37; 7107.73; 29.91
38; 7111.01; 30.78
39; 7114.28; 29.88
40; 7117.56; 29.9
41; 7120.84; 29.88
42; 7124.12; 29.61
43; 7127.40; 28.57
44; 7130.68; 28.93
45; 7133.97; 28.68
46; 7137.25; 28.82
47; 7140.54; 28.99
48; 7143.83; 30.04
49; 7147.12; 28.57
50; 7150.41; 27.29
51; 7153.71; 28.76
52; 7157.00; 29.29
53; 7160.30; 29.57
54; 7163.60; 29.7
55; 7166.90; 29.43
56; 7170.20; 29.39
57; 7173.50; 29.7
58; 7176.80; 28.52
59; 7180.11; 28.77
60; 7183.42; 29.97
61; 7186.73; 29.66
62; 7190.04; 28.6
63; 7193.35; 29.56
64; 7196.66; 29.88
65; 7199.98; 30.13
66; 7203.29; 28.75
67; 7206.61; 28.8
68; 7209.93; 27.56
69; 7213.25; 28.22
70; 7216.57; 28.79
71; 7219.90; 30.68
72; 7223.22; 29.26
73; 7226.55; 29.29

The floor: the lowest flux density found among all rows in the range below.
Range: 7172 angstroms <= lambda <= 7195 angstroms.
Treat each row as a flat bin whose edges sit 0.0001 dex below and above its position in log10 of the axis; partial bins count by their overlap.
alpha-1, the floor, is 28.52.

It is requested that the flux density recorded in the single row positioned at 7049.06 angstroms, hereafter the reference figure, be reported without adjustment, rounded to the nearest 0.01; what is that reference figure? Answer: 31.61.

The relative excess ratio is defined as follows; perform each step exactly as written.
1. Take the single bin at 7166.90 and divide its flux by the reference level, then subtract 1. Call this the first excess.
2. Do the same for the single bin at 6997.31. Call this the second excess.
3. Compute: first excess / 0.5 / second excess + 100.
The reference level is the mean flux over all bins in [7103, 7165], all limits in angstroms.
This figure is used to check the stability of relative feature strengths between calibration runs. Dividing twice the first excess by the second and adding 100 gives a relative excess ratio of 100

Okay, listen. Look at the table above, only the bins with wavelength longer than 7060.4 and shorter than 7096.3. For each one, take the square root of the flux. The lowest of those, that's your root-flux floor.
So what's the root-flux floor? 5.33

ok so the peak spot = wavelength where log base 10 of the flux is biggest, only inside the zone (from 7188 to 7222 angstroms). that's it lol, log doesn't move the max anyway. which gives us 7219.90 angstroms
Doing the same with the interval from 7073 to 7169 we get 7075.08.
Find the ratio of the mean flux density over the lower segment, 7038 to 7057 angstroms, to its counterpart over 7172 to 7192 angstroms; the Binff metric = 1.058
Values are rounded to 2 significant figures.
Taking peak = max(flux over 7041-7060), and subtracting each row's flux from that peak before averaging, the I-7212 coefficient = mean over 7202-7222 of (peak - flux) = 2.8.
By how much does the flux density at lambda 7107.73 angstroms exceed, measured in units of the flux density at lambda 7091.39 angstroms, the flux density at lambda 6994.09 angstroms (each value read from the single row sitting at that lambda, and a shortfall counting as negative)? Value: 0.019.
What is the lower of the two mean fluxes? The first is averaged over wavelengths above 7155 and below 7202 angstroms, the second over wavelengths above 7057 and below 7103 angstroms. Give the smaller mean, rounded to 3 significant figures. 29.4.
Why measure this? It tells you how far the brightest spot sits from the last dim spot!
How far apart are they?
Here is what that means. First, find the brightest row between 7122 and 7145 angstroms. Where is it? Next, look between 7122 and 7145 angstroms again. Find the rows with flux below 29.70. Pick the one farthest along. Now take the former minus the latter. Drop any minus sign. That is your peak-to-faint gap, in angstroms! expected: 3.3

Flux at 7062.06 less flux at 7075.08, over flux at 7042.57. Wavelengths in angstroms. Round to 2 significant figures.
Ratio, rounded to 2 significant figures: -0.079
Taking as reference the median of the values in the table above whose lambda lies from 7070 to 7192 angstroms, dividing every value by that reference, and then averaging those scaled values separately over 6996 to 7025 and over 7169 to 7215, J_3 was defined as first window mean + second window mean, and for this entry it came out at 2.001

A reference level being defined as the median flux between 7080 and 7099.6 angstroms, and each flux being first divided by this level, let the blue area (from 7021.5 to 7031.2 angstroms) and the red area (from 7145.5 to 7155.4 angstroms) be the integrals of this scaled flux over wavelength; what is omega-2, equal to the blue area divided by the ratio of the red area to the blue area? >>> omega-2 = 10.7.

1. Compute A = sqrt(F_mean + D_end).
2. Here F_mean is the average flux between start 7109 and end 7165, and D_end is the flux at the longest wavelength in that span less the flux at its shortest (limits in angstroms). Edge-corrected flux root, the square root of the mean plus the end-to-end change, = 5.31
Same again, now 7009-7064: 5.46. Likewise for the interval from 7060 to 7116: 5.60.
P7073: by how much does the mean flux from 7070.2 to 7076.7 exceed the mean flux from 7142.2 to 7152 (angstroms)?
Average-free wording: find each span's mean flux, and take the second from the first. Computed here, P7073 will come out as 2.4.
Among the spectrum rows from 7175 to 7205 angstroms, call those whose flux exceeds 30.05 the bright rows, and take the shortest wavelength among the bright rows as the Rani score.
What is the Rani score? 7199.98 angstroms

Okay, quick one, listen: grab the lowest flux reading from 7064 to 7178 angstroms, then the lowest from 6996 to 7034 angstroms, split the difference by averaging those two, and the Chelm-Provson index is 28.1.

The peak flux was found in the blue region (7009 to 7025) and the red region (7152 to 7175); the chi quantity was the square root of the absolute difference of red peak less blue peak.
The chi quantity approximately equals 1.18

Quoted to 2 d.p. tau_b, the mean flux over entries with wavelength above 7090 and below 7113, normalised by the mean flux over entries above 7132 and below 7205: 1.02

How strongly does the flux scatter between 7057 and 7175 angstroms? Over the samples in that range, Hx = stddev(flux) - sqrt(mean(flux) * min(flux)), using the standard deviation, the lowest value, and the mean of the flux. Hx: -27.6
